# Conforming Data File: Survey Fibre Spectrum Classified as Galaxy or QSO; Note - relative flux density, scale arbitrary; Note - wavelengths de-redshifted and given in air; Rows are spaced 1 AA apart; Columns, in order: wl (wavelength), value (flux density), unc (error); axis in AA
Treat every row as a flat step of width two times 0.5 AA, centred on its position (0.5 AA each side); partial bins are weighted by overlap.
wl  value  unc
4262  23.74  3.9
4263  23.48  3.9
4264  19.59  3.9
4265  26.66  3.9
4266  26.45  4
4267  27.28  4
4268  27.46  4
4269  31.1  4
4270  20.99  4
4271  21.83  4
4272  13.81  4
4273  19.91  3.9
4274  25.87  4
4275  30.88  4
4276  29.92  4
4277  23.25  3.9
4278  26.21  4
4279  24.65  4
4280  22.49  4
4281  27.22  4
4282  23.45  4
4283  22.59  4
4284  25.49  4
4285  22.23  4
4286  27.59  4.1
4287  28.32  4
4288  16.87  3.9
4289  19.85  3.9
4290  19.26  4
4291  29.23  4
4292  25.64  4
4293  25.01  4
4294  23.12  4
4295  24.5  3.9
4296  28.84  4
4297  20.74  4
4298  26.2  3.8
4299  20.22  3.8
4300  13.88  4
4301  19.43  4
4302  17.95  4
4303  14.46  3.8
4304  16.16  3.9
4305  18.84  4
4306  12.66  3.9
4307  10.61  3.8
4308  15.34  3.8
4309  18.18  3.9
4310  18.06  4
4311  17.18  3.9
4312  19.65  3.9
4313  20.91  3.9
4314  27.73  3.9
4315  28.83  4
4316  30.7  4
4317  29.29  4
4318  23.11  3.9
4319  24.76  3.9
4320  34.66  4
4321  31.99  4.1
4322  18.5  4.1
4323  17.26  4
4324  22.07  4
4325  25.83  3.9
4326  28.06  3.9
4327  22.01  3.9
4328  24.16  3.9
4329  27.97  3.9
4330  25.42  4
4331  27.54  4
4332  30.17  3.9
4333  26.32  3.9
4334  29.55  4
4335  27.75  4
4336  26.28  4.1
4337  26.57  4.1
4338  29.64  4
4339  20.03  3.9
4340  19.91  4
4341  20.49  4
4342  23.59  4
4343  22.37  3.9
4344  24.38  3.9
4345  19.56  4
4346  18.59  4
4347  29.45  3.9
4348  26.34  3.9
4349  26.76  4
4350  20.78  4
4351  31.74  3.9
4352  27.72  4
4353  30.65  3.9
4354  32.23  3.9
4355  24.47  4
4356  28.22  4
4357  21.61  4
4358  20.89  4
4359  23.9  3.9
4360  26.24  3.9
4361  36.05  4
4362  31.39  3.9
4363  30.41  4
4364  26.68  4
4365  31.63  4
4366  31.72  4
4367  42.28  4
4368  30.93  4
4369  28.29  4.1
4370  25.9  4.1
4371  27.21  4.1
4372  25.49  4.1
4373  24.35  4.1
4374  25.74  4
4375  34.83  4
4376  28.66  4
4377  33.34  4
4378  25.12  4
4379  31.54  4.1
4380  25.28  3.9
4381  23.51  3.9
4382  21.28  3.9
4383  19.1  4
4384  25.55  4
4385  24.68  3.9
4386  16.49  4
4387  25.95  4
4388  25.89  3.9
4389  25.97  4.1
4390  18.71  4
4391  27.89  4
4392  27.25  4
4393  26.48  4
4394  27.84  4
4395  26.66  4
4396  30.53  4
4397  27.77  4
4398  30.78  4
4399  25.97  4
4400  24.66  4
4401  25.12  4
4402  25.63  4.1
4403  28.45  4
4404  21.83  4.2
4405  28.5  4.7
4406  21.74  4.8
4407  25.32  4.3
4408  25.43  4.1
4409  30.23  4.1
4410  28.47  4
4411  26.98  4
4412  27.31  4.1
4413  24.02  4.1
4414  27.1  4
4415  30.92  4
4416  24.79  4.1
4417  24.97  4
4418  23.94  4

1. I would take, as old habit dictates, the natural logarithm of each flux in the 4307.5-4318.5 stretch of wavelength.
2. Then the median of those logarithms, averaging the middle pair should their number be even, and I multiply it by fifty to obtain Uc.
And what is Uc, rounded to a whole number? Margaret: 152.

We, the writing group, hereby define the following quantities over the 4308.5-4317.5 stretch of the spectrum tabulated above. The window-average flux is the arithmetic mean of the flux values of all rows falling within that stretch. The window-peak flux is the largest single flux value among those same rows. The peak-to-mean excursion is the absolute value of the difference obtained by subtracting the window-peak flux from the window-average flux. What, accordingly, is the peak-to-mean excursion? 7.3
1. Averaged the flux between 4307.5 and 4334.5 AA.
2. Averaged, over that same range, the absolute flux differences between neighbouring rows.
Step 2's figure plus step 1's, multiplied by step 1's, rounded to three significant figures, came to 693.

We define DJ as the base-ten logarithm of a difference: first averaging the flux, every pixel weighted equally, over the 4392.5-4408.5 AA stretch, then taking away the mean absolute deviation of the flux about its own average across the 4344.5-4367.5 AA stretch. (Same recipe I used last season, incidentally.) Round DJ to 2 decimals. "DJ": 1.34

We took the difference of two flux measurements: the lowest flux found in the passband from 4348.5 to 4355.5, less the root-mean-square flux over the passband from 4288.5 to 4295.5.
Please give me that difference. -3.2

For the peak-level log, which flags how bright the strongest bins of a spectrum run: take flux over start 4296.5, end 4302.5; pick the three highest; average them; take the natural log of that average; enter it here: 3.11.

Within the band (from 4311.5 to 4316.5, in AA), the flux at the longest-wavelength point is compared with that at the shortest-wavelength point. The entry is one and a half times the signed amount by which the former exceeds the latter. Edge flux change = 17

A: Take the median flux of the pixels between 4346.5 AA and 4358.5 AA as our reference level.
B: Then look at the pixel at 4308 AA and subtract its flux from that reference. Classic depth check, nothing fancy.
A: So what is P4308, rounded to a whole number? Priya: 12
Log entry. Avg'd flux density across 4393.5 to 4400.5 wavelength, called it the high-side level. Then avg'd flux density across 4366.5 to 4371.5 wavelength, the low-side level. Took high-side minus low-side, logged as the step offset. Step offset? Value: -3.2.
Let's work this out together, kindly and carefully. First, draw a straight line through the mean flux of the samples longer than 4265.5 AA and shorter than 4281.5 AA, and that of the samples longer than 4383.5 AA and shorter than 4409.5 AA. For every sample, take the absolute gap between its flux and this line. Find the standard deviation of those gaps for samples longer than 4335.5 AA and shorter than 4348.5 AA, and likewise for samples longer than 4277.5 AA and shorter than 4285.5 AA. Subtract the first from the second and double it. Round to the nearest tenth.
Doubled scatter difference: -2.4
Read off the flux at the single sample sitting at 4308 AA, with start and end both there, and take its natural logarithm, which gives 2.73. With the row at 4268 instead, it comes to 3.31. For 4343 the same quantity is 3.11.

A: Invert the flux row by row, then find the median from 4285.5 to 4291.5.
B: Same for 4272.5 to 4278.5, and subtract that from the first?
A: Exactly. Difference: 0.0049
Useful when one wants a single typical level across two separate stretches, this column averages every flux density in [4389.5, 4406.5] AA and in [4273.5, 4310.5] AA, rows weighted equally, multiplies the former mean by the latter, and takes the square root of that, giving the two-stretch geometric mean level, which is 24.04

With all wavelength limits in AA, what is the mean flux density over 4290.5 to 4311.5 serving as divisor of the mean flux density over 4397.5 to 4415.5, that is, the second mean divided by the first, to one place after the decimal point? 1.3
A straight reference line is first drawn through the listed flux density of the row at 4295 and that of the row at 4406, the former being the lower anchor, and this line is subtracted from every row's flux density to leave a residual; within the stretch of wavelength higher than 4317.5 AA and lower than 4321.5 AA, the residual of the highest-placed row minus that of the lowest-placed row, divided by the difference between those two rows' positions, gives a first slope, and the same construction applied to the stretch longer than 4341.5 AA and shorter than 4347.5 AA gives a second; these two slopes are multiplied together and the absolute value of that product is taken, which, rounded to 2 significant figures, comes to 3.6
